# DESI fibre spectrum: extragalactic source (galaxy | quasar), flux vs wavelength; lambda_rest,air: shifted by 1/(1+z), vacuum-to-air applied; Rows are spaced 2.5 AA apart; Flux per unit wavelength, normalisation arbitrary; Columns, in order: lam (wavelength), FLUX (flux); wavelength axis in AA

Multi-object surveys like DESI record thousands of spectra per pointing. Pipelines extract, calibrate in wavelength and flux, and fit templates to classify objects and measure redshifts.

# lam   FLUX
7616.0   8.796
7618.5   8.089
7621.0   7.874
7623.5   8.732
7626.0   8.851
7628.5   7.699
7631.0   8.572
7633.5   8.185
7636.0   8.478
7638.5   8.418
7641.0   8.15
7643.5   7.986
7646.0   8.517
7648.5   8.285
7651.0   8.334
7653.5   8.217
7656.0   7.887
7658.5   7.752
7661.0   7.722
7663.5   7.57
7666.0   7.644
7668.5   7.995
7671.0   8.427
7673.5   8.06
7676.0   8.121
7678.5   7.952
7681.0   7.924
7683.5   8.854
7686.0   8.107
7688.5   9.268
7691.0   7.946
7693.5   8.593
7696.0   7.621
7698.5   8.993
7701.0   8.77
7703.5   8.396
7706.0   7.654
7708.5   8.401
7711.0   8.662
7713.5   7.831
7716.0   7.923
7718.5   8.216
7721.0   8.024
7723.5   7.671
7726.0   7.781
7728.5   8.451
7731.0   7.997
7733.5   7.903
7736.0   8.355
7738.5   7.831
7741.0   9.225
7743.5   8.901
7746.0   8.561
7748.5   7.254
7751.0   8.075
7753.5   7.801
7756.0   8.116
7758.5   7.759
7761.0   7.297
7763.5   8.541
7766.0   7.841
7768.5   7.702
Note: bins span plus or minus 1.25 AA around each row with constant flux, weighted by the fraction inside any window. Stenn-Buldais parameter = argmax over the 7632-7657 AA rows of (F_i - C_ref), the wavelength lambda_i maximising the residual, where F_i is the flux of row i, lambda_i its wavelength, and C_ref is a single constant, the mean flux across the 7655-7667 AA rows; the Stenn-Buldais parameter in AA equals 7646.0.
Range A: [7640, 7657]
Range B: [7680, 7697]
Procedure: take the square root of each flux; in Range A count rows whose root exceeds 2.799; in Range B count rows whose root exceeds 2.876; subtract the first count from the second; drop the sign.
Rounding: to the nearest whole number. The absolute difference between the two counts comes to 4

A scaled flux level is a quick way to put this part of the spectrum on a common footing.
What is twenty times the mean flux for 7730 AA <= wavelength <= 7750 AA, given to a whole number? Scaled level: 165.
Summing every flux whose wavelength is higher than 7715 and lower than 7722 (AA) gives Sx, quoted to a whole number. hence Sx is 24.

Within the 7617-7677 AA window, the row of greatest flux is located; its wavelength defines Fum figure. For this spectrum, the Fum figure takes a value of 7626.0 AA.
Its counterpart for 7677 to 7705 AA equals 7688.5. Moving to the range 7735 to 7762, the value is 7741.0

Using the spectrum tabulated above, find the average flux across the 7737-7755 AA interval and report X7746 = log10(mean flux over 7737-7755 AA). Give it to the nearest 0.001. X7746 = 0.916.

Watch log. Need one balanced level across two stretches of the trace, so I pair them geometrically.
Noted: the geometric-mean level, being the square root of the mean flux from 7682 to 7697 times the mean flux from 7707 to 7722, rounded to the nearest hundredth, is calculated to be 8.29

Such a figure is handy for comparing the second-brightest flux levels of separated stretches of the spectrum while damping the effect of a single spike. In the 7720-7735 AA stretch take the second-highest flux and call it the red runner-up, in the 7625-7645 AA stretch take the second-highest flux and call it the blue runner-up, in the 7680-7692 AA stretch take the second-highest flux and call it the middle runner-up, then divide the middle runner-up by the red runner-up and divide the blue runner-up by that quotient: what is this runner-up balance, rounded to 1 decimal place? 7.8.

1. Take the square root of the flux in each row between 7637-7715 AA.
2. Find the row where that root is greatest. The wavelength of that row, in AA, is 7688.5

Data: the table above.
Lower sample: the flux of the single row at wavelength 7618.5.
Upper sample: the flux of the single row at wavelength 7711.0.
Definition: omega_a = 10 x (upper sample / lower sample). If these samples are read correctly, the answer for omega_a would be 10.7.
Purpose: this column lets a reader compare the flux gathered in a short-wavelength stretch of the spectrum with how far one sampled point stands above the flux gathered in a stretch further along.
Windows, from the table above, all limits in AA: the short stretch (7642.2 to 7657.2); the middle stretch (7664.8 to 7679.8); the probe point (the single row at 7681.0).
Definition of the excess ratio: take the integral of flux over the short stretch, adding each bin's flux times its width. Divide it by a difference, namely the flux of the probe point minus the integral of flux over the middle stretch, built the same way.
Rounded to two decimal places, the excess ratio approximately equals -1.09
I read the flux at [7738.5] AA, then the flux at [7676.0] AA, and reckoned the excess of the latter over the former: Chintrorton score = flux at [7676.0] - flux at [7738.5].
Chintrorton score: 0.29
